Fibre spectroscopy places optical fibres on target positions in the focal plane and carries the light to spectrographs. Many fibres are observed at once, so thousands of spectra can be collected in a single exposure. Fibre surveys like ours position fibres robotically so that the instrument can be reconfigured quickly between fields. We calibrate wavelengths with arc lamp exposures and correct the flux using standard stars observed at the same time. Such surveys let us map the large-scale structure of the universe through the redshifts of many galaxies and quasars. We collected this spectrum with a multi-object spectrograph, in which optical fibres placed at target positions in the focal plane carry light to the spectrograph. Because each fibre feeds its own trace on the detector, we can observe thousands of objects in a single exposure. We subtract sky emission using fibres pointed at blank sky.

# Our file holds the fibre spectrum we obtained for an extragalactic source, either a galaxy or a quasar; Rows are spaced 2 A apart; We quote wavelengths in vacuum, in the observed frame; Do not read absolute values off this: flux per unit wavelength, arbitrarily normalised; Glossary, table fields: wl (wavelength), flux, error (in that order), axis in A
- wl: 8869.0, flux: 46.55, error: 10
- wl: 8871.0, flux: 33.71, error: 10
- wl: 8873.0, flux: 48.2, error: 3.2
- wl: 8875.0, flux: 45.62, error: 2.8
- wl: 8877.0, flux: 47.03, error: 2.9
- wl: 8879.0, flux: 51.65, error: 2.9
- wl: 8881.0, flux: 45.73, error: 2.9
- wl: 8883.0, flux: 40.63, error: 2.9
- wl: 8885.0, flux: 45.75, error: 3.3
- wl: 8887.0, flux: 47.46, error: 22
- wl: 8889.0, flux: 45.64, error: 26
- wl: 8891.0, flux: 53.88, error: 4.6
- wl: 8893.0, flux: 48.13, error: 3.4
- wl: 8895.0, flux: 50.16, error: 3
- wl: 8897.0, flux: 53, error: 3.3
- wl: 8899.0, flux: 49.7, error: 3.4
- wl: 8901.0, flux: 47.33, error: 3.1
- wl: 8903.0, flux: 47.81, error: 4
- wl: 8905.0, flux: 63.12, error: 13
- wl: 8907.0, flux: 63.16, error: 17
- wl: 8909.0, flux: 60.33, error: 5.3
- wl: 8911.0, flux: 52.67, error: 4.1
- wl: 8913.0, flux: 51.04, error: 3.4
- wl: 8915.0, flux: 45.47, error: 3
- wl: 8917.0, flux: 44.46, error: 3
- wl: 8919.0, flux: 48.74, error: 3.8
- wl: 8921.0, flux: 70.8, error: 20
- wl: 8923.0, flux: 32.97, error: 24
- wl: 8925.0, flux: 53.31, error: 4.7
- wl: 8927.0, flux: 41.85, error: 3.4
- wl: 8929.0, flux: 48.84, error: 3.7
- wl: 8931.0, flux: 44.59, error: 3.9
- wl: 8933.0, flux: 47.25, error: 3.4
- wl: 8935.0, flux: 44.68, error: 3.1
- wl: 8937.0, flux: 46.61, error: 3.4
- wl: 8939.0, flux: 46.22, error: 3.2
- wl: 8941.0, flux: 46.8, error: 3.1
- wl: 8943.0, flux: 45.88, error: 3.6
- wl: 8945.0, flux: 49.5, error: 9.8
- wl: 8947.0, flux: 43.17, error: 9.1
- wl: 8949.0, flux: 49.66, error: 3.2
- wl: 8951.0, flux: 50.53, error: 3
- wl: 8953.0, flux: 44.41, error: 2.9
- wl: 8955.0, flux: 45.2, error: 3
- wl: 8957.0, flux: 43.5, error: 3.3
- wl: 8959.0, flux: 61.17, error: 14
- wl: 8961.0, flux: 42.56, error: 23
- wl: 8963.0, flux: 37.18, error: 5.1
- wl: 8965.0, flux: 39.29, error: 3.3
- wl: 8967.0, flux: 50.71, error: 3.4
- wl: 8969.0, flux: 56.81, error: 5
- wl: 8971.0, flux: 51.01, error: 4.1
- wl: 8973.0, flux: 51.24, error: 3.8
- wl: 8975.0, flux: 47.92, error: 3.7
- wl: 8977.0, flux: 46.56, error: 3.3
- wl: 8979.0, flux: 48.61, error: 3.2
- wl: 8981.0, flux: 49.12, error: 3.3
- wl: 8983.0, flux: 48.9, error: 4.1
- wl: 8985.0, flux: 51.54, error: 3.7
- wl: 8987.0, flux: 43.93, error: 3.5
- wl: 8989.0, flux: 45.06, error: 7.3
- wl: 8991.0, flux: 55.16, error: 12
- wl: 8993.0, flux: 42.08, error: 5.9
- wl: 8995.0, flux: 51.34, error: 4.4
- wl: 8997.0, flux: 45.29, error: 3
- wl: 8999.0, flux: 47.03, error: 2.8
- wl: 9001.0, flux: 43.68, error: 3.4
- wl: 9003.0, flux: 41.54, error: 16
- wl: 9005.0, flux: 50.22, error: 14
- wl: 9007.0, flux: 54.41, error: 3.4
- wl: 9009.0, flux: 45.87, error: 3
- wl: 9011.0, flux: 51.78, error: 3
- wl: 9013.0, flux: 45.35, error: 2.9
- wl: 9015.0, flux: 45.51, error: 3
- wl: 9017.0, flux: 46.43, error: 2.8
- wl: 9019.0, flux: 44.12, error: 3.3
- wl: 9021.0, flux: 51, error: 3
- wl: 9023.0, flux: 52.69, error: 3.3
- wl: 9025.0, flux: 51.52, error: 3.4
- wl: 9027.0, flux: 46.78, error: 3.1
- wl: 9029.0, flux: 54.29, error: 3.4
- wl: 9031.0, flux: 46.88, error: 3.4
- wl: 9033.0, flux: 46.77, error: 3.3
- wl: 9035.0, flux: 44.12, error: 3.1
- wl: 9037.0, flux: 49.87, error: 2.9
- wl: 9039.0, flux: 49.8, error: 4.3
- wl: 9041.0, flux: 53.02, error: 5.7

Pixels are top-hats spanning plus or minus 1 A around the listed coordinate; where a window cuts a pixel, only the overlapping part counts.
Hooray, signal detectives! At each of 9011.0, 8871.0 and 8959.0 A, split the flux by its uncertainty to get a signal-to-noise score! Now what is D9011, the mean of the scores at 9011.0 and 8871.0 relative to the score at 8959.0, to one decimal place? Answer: 2.4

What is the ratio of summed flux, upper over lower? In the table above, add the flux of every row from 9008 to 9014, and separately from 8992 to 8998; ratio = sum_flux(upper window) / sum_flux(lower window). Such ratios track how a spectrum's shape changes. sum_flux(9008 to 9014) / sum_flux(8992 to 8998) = 1.03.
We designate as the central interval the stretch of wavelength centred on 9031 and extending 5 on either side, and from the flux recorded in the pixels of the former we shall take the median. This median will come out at 46.8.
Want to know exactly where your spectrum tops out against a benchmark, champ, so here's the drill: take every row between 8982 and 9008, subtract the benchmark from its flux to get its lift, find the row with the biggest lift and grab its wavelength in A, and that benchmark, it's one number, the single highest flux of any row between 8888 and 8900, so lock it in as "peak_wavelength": 8991.0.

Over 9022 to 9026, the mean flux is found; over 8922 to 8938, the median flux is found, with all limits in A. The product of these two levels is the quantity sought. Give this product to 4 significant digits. 2378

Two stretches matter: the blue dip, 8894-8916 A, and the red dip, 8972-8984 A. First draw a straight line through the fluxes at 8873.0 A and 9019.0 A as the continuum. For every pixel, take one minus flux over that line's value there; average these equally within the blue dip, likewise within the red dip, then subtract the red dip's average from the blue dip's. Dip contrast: -0.05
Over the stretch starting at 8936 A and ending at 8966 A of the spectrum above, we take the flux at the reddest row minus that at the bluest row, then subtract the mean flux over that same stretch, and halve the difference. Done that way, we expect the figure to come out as -26.7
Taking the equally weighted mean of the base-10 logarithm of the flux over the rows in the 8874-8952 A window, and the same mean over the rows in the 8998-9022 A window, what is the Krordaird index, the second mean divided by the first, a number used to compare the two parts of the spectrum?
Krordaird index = 0.99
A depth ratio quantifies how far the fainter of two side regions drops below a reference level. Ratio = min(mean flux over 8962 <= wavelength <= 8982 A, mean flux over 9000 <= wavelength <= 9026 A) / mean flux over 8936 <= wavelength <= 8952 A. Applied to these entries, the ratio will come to 1.012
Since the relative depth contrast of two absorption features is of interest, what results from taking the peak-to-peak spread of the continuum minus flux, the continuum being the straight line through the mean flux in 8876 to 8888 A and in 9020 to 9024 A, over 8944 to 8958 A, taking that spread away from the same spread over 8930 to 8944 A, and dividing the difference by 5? -1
